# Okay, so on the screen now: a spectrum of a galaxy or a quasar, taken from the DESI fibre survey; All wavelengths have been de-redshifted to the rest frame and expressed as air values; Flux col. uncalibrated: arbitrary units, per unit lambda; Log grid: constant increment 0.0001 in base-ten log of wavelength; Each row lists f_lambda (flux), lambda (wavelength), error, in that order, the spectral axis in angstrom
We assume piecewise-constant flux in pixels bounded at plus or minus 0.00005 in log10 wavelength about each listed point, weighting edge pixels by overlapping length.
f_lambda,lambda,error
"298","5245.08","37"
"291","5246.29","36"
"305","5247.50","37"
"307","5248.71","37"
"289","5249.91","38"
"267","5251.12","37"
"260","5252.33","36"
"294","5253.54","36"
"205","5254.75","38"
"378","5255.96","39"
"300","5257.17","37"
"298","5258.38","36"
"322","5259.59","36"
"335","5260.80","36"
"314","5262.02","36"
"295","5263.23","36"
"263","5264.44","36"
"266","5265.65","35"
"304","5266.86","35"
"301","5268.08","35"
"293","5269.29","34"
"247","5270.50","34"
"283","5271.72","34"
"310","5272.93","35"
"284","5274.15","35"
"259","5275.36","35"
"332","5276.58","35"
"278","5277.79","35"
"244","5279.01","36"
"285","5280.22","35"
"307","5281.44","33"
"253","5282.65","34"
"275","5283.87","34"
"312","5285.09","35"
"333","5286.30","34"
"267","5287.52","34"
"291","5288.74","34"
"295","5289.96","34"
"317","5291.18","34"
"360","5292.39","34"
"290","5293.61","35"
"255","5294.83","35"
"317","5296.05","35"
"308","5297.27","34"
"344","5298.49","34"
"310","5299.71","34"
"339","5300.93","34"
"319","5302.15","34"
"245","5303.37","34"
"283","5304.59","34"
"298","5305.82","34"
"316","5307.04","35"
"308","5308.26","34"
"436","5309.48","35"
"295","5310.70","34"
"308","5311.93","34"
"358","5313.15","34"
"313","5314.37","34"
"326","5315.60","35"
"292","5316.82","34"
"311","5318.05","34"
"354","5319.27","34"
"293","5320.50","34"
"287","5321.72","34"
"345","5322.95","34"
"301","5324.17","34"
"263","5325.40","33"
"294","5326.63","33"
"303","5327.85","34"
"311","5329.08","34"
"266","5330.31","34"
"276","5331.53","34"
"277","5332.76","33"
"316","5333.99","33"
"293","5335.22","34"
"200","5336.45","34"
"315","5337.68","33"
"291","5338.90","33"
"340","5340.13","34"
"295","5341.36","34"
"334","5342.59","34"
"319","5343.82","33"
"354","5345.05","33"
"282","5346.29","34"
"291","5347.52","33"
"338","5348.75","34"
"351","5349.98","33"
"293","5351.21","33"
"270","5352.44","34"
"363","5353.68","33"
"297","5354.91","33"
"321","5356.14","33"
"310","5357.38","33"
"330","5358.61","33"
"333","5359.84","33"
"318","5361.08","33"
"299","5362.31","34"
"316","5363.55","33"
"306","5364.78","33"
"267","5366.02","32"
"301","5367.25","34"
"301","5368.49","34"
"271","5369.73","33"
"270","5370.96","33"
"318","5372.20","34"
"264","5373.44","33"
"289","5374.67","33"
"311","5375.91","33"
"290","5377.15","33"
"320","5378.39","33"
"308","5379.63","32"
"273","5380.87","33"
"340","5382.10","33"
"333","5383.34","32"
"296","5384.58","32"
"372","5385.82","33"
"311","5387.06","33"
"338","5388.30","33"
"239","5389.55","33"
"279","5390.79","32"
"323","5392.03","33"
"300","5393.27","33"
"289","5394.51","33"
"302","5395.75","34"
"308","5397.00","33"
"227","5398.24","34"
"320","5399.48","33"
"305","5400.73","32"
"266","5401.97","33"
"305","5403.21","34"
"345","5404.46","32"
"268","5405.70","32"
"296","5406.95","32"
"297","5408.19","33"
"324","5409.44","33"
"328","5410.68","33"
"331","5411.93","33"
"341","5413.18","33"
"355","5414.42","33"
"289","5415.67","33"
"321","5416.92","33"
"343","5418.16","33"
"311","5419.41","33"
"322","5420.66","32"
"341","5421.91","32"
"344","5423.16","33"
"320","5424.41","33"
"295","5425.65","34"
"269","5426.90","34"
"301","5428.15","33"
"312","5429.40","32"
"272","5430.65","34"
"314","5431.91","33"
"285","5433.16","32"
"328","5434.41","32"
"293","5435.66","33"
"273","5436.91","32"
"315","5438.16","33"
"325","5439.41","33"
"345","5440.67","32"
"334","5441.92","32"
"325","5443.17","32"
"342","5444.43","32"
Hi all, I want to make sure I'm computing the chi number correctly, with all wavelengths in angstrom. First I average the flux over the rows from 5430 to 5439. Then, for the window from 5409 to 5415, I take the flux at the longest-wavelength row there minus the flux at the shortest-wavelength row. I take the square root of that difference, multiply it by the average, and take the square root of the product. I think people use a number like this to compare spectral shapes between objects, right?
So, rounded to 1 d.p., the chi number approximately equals 40.7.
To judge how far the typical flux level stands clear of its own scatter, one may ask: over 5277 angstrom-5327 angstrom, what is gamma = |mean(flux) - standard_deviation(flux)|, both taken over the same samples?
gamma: 270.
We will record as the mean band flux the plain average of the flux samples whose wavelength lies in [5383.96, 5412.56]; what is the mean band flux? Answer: 303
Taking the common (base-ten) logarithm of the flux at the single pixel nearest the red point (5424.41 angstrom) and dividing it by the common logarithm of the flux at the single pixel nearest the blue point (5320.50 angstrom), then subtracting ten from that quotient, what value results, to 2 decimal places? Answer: -8.98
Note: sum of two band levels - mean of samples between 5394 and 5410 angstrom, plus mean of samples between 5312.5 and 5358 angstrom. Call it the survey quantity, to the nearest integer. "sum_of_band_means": 603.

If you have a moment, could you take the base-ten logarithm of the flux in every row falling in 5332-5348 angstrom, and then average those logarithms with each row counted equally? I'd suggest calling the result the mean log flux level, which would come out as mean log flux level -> 2.47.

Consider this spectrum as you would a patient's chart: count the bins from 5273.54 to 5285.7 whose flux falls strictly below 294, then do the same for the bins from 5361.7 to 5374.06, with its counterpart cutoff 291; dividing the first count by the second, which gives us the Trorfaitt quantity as 1.75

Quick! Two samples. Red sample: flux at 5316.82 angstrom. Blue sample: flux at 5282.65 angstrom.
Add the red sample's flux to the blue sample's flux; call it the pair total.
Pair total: 545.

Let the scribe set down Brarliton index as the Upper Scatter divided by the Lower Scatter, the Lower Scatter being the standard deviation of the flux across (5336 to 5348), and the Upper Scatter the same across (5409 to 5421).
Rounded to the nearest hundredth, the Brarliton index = 0.42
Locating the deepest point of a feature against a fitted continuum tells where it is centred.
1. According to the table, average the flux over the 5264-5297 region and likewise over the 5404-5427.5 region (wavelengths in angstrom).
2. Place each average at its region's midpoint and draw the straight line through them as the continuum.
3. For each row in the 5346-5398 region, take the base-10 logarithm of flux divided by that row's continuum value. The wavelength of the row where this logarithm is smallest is 5389.55 angstrom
